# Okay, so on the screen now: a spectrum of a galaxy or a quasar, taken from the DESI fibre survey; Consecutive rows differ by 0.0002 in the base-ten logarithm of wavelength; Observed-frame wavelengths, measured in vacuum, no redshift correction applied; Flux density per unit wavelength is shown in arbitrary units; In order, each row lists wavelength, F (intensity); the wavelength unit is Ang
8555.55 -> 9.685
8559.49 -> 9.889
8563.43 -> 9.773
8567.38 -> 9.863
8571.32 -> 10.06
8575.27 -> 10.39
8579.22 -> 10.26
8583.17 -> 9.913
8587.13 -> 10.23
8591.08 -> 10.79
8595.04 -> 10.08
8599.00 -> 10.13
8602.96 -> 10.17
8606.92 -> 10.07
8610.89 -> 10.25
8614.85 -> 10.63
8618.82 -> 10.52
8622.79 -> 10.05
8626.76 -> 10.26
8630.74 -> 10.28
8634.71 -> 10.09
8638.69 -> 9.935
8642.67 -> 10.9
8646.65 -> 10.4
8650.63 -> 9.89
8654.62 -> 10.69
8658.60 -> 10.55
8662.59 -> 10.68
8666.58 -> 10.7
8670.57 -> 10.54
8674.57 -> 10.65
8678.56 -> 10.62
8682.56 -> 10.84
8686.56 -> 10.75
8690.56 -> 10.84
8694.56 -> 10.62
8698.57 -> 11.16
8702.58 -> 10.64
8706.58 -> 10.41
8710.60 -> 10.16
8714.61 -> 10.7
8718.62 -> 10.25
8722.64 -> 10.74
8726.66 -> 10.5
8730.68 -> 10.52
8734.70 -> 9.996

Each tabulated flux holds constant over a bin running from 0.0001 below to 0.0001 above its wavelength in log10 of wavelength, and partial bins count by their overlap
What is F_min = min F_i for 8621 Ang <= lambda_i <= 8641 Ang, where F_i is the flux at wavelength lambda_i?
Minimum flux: 9.935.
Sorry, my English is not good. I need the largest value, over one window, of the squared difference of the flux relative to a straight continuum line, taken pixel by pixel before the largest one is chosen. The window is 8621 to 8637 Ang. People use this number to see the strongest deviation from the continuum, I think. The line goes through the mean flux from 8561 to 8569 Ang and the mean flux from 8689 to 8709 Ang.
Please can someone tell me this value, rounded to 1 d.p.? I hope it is 0.0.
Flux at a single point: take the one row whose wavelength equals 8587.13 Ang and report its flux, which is 10.23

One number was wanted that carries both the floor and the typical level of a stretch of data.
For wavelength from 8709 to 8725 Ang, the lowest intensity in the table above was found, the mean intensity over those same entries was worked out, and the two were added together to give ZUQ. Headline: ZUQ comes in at 20.6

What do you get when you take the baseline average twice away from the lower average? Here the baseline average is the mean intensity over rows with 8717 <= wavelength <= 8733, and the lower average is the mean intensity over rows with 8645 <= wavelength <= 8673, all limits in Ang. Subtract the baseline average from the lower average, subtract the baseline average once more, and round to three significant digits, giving -10.5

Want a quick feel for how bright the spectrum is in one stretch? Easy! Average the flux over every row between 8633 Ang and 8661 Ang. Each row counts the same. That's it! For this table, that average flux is 10.4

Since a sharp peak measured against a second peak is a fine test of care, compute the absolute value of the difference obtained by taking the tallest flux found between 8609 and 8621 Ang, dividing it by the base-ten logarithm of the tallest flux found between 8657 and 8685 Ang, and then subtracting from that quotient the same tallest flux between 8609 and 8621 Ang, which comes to 0.36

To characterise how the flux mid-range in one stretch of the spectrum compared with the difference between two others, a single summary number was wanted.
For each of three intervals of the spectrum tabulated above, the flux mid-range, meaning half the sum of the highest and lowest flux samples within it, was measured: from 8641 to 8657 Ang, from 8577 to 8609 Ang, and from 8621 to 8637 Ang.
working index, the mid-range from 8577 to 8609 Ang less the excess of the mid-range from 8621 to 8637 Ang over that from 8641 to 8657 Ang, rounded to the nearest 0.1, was 10.6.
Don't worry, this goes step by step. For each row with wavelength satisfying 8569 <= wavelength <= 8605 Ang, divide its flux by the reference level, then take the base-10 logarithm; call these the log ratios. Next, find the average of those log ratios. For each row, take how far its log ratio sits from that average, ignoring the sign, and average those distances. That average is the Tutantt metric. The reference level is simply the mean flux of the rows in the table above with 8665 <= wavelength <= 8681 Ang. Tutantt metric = 0.0072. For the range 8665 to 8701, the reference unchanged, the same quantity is 0.0054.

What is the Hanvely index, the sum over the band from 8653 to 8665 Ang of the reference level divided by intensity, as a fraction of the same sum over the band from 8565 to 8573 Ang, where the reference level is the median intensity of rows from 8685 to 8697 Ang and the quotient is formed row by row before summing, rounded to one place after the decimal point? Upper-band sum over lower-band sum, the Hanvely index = 1.4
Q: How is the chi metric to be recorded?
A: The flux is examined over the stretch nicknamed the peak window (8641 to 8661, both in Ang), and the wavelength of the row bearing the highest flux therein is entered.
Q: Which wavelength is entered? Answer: 8642.67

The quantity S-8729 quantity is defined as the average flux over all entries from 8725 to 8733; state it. 10.5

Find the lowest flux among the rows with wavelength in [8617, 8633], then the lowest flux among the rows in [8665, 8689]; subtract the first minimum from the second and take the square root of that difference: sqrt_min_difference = 0.7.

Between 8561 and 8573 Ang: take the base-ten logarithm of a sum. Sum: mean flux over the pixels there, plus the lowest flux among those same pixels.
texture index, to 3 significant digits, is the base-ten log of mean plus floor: 1.29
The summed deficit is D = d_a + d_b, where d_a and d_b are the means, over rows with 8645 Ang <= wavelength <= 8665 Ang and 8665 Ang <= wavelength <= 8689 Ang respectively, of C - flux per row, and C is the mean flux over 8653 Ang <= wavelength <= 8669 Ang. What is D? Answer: 0.18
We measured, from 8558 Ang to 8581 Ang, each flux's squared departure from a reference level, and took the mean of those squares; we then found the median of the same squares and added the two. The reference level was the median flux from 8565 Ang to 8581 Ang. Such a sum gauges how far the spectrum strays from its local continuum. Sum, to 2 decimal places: 0.13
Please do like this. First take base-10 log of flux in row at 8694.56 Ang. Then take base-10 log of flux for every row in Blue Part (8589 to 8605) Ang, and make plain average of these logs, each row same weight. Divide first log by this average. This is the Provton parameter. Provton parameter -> 1.01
